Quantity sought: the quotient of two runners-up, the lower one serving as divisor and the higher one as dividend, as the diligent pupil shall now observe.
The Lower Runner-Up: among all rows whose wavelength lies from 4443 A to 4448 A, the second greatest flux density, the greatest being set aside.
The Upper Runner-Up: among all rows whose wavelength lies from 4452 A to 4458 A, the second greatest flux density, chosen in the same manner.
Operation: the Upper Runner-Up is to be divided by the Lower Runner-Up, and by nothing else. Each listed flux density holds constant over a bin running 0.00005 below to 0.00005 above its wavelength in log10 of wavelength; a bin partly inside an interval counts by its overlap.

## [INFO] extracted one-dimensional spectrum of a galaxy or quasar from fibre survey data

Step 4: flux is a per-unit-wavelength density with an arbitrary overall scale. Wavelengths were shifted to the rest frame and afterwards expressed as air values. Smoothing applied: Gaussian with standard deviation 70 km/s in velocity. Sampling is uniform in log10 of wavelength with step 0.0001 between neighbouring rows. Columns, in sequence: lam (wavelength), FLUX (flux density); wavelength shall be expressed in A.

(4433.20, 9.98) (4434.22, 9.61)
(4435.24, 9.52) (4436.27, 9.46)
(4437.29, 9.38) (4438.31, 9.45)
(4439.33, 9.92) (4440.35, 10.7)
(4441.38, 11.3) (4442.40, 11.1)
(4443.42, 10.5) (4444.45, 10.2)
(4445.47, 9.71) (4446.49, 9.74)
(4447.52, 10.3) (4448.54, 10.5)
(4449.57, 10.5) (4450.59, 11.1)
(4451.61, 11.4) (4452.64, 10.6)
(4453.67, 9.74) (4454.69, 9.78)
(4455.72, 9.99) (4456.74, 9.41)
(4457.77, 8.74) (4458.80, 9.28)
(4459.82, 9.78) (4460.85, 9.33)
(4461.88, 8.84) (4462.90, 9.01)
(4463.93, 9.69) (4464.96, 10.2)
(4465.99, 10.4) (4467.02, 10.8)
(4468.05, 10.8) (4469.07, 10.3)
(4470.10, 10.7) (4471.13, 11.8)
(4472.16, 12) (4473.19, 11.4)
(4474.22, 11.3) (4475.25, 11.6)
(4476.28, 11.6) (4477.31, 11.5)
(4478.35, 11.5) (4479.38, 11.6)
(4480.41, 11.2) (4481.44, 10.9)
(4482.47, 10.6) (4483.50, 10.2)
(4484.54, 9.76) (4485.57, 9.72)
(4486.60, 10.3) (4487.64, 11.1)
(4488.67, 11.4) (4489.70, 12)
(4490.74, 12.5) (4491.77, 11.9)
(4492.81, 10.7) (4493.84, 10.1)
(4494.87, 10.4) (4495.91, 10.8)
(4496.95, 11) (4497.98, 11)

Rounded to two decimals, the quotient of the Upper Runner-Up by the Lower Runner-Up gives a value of 0.97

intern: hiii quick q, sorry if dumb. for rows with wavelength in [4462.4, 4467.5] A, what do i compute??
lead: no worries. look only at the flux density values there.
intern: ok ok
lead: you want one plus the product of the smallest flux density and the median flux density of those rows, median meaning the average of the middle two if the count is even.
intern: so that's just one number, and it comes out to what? 93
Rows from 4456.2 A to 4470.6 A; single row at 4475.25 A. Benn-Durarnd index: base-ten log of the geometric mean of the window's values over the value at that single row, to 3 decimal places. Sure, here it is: -0.074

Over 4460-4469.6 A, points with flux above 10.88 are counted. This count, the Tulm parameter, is 0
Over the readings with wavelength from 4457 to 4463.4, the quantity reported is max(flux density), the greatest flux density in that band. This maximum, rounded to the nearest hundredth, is 9.78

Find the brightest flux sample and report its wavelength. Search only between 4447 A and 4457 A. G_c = 4451.61 A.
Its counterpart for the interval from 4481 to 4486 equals 4481.44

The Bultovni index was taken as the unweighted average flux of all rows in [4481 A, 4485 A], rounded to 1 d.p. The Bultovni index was 10.4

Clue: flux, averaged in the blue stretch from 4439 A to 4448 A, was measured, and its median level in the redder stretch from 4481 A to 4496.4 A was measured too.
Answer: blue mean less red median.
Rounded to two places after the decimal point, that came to -0.31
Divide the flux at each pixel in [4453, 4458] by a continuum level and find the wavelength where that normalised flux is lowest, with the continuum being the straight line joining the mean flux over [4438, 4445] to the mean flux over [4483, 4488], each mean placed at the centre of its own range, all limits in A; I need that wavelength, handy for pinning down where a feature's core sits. 4457.77 A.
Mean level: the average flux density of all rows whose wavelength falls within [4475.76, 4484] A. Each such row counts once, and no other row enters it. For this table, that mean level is 11.1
